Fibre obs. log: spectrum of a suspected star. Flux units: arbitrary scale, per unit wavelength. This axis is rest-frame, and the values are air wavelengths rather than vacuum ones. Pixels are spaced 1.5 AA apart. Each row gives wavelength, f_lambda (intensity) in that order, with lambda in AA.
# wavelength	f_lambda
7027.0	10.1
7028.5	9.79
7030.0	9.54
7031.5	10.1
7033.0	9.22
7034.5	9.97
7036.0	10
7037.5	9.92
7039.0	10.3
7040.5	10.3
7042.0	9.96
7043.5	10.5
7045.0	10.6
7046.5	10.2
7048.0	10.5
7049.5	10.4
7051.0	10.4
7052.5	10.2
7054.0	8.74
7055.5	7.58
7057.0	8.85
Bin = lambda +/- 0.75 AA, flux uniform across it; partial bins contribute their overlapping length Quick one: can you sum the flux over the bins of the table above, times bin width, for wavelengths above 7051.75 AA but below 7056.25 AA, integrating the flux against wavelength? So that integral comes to 40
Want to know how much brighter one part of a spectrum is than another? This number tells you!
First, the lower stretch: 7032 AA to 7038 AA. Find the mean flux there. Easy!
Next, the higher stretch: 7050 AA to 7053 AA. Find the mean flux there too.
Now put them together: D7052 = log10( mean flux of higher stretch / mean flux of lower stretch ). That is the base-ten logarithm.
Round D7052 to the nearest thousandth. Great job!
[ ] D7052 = 0.023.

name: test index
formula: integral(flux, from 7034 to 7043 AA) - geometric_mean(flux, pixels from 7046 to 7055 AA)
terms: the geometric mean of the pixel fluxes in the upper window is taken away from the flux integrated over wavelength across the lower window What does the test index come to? 81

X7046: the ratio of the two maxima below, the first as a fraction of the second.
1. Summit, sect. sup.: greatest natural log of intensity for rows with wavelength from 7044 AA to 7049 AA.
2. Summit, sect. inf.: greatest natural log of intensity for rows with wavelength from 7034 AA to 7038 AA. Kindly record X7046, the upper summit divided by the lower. 1.03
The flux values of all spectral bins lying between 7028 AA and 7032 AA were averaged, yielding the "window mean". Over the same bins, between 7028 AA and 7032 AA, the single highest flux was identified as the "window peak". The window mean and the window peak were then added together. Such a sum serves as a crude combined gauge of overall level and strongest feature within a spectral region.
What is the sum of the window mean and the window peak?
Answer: 19.9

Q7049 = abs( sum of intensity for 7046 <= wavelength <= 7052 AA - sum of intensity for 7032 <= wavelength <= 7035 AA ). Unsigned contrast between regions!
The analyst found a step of 22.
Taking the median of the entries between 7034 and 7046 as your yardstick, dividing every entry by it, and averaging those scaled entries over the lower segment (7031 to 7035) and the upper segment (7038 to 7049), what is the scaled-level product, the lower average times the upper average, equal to 0.98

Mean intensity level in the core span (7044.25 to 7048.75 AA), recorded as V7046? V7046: 10.4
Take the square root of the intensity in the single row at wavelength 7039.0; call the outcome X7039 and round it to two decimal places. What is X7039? 3.21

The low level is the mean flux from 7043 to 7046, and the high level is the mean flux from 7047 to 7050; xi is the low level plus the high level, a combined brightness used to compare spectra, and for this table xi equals 21.0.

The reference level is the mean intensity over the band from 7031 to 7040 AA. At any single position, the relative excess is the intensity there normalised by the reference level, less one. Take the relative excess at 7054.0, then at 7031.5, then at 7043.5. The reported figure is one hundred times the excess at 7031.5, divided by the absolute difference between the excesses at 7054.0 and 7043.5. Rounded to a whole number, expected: 10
